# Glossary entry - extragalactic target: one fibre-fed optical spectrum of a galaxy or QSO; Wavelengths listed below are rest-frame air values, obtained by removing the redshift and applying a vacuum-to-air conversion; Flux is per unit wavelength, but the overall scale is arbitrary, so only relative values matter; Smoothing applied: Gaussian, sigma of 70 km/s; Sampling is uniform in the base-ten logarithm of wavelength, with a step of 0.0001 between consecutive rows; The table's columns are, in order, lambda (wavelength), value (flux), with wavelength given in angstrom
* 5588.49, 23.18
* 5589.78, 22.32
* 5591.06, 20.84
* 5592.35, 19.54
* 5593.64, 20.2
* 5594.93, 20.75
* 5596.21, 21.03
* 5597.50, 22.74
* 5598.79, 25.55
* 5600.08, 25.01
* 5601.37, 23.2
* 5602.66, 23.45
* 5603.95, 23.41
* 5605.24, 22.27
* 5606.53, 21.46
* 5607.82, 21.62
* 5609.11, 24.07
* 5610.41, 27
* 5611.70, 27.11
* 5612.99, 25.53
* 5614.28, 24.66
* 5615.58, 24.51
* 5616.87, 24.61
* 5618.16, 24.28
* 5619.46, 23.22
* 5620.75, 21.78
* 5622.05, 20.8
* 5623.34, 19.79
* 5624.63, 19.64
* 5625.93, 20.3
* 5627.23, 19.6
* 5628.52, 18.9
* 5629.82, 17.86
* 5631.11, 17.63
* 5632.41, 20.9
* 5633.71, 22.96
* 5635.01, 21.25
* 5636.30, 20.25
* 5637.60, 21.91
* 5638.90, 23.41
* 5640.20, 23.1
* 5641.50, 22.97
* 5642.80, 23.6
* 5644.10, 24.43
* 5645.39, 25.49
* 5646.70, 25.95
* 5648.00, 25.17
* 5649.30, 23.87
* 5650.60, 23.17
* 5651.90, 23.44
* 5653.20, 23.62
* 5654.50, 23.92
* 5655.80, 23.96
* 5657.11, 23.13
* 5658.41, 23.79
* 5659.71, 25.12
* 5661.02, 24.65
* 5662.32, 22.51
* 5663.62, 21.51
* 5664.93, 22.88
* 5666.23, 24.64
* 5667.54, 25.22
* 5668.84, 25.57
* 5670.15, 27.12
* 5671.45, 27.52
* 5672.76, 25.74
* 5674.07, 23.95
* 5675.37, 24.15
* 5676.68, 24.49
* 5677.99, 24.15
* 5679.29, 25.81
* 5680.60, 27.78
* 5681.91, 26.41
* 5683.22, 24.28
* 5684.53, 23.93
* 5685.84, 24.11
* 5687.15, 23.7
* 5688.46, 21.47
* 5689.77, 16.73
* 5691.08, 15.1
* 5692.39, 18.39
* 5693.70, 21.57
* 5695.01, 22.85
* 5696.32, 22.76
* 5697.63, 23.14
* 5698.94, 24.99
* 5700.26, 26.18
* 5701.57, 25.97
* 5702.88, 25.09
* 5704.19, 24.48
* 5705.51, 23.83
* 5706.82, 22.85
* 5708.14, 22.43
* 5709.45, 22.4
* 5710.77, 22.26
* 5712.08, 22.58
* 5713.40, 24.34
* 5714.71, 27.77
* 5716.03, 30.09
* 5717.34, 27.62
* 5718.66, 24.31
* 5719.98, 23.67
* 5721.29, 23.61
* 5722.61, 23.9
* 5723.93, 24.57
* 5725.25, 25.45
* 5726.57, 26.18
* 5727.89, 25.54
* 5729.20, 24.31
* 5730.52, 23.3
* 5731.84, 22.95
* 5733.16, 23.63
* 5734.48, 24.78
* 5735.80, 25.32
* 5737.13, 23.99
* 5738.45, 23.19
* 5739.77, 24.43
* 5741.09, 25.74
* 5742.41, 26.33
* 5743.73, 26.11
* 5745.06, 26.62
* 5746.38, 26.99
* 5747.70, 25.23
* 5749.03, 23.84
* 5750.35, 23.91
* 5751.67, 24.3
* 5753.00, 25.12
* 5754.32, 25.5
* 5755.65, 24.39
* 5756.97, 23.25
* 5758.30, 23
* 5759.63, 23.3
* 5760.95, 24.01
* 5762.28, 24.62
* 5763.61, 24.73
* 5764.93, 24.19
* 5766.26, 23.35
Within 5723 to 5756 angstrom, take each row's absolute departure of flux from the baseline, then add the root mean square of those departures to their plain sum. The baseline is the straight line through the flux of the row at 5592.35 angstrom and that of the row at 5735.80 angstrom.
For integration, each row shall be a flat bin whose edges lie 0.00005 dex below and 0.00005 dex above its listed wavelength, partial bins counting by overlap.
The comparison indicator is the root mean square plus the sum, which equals 28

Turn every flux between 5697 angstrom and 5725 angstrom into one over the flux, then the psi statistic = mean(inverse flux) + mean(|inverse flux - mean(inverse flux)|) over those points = 0.0433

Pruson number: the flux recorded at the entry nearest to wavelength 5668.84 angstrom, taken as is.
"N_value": 25.57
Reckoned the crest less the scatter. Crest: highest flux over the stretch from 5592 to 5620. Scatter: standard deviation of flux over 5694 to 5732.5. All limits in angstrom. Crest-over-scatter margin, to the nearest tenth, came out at 25.3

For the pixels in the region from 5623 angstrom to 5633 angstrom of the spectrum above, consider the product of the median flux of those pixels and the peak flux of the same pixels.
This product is 410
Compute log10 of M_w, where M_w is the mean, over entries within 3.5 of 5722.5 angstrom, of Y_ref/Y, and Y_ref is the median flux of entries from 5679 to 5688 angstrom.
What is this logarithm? 0.00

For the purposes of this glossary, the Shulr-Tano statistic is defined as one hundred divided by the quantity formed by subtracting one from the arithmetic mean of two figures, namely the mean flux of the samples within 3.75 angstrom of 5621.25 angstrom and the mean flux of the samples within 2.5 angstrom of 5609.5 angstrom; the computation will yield 4.5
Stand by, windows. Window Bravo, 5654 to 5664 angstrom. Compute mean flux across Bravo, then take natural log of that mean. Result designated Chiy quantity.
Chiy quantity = 3.16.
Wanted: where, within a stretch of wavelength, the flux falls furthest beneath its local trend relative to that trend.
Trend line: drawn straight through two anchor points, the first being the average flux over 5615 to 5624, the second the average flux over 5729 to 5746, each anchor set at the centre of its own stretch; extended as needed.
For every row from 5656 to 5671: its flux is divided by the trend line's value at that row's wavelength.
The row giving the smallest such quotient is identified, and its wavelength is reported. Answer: 5663.62 angstrom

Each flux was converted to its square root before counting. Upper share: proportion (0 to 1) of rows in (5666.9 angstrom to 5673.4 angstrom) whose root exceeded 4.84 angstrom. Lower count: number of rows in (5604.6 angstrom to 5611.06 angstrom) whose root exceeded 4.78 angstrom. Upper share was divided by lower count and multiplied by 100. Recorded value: 50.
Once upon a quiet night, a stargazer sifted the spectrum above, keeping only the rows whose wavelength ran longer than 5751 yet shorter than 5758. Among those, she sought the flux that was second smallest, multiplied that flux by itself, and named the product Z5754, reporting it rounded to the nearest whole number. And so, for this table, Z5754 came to 590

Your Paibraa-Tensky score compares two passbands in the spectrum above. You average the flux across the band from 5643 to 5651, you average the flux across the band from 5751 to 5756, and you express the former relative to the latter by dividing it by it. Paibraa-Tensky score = 0.99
